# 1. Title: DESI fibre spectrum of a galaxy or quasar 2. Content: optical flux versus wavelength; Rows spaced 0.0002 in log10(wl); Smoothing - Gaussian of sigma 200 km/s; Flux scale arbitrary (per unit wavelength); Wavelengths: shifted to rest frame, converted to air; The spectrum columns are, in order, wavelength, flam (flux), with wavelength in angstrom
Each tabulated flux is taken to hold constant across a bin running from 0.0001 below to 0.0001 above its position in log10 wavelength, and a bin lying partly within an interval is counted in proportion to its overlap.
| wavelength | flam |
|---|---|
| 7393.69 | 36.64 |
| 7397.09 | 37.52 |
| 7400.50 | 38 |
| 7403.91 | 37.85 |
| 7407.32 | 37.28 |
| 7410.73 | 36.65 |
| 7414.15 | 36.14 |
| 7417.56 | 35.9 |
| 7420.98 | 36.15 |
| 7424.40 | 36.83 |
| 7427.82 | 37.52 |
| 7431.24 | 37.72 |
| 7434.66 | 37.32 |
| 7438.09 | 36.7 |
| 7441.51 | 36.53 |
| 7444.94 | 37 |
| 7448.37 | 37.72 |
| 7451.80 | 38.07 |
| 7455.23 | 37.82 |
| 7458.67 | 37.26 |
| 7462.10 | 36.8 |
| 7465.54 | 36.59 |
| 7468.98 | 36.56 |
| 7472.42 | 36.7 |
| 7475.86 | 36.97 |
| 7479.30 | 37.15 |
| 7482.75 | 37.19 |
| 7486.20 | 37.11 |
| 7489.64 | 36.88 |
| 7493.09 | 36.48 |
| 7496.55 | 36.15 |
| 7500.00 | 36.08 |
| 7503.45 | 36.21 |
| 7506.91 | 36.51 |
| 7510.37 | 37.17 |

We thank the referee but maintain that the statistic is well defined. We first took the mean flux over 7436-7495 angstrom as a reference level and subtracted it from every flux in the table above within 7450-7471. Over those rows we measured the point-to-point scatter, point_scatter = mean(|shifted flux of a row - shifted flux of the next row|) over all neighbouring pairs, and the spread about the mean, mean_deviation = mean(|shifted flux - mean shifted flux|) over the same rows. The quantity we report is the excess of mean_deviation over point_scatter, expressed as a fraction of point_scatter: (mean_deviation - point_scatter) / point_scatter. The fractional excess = 0.77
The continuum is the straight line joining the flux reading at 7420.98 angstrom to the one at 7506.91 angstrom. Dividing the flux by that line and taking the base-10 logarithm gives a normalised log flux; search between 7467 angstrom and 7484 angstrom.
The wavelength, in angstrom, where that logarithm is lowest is 7468.98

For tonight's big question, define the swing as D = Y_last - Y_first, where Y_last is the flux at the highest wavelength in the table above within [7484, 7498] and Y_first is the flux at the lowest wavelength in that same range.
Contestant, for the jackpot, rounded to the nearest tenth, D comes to -1.0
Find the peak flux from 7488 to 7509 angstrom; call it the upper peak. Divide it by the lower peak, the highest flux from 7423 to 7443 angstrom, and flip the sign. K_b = -0.98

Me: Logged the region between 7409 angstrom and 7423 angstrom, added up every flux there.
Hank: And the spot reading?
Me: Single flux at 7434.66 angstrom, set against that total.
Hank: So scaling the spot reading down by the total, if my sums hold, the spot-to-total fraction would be 0.258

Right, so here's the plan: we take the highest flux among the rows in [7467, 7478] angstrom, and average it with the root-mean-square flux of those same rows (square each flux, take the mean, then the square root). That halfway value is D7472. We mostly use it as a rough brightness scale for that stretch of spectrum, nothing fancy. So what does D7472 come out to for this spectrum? 36.9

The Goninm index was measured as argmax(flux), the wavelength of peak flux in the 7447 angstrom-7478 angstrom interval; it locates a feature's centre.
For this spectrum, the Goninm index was 7451.80 angstrom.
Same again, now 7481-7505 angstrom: 7482.75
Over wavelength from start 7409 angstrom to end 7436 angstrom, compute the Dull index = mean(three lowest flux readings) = 36.06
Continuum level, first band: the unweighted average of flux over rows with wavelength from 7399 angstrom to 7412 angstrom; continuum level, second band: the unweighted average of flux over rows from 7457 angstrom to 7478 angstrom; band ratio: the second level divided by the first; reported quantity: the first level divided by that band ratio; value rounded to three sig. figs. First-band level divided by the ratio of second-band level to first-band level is 38.1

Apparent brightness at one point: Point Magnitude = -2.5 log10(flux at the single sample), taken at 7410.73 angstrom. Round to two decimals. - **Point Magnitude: -3.91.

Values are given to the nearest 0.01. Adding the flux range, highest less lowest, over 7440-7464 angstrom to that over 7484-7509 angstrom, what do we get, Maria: 2.57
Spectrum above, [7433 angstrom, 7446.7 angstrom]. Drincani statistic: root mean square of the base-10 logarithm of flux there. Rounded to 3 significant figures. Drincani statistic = 1.57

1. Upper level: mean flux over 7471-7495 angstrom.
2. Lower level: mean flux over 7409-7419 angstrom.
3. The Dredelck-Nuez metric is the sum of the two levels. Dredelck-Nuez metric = 73.2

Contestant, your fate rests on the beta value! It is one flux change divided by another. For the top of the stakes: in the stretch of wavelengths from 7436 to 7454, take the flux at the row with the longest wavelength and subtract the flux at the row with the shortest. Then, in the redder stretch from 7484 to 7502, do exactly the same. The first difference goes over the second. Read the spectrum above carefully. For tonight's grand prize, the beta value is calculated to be -1.3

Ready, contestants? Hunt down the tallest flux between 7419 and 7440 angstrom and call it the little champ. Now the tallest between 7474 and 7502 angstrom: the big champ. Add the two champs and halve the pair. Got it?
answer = 37.5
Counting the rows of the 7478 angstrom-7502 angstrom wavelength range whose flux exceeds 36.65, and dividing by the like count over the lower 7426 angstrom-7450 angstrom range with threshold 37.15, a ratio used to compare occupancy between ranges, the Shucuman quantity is 1.0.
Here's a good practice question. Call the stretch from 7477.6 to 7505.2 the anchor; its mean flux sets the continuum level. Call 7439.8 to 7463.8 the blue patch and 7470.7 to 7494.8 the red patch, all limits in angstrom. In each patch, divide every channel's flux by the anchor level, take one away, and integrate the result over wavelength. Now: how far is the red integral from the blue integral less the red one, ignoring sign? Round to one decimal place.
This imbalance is 0.1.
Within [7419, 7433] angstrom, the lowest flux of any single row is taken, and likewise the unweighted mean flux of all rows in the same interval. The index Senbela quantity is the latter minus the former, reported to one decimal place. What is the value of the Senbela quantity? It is 0.9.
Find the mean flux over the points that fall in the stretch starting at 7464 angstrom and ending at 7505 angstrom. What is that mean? 36.7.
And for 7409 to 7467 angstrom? 37.0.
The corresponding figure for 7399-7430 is 36.9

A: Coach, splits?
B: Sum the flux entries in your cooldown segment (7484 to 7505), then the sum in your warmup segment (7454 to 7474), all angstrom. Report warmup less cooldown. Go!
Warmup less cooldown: 3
